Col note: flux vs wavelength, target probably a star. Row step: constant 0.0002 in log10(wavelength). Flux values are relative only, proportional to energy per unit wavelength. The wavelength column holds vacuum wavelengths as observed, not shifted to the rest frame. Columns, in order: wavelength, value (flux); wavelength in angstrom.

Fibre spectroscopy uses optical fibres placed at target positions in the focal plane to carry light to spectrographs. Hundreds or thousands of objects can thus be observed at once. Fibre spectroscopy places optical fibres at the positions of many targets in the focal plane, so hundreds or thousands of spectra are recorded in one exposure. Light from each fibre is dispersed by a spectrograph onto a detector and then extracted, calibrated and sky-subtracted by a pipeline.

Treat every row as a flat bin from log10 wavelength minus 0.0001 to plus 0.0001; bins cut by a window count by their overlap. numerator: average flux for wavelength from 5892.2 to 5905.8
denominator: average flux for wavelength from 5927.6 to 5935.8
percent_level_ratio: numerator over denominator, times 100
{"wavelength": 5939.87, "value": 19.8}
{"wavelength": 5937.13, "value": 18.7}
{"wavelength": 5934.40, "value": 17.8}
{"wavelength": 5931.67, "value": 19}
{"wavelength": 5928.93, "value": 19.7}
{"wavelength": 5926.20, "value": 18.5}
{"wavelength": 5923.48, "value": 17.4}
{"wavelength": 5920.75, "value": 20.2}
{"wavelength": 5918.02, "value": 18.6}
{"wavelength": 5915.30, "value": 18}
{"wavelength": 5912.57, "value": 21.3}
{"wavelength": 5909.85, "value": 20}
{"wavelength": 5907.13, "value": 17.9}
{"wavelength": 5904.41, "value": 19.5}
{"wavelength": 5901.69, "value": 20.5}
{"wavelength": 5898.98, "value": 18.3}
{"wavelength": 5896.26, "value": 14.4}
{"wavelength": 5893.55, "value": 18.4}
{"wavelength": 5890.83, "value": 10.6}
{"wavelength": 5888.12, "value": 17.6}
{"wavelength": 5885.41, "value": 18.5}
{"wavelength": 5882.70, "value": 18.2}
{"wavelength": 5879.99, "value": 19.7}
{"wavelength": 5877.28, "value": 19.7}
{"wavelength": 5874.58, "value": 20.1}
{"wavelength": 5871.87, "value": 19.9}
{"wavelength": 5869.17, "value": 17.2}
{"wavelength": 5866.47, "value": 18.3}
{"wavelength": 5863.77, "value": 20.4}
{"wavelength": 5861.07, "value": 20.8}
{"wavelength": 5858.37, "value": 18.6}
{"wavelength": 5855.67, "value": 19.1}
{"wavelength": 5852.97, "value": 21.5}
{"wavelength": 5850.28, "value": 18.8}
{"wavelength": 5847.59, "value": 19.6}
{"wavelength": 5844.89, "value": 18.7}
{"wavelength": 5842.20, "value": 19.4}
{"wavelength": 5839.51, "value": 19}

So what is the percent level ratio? 97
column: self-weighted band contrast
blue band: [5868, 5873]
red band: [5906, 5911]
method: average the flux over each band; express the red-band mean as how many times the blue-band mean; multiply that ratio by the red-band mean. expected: 19.4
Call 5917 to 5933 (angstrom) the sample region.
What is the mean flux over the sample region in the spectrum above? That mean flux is 18.9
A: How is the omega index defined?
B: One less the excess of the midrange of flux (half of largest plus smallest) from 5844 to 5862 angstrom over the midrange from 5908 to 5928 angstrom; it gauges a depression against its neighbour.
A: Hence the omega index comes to 0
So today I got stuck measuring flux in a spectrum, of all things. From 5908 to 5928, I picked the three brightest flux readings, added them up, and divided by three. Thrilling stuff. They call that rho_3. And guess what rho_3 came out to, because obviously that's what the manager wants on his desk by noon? 20.5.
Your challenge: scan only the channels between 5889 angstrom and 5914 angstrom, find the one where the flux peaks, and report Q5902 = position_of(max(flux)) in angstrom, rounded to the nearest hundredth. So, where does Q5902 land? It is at 5912.57 angstrom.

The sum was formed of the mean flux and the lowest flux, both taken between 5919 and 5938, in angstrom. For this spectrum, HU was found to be 36.2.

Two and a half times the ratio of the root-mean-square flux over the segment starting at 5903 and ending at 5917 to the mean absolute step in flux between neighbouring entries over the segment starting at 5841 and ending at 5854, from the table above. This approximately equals 38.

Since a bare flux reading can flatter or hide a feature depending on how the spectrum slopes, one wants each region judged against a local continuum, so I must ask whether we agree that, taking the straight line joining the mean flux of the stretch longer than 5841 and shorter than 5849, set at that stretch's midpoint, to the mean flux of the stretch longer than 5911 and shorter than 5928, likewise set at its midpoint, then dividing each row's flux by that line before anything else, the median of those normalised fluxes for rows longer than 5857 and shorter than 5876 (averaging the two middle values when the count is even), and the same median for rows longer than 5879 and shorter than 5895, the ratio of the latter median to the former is 0.92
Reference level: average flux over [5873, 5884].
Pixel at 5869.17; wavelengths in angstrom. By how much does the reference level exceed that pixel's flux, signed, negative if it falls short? 2.2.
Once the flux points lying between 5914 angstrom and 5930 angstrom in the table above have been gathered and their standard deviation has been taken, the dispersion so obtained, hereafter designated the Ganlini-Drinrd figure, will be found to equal 1.0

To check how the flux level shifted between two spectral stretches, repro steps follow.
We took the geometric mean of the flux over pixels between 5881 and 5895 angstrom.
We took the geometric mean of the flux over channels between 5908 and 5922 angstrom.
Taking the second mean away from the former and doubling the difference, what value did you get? -7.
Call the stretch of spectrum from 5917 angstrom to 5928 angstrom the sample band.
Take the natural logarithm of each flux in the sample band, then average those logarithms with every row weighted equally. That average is 2.93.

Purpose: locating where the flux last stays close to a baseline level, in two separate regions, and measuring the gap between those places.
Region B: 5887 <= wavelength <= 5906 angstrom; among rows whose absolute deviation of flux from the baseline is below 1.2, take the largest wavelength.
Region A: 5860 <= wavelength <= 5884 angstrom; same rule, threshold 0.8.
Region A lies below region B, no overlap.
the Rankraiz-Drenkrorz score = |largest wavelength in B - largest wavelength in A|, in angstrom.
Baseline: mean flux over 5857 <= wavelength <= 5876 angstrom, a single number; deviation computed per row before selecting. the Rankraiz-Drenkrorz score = 24.4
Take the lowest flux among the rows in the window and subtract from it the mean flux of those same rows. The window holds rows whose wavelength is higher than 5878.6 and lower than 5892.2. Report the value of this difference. -6.3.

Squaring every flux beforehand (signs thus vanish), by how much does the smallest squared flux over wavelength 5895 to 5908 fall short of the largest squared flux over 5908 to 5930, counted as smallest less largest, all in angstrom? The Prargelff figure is -246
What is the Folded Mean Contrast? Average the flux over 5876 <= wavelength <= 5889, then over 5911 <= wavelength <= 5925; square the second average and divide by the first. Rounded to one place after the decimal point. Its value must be 19.5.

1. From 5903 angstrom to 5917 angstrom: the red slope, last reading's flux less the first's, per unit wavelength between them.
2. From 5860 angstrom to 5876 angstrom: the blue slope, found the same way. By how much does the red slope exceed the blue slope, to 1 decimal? -0.1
